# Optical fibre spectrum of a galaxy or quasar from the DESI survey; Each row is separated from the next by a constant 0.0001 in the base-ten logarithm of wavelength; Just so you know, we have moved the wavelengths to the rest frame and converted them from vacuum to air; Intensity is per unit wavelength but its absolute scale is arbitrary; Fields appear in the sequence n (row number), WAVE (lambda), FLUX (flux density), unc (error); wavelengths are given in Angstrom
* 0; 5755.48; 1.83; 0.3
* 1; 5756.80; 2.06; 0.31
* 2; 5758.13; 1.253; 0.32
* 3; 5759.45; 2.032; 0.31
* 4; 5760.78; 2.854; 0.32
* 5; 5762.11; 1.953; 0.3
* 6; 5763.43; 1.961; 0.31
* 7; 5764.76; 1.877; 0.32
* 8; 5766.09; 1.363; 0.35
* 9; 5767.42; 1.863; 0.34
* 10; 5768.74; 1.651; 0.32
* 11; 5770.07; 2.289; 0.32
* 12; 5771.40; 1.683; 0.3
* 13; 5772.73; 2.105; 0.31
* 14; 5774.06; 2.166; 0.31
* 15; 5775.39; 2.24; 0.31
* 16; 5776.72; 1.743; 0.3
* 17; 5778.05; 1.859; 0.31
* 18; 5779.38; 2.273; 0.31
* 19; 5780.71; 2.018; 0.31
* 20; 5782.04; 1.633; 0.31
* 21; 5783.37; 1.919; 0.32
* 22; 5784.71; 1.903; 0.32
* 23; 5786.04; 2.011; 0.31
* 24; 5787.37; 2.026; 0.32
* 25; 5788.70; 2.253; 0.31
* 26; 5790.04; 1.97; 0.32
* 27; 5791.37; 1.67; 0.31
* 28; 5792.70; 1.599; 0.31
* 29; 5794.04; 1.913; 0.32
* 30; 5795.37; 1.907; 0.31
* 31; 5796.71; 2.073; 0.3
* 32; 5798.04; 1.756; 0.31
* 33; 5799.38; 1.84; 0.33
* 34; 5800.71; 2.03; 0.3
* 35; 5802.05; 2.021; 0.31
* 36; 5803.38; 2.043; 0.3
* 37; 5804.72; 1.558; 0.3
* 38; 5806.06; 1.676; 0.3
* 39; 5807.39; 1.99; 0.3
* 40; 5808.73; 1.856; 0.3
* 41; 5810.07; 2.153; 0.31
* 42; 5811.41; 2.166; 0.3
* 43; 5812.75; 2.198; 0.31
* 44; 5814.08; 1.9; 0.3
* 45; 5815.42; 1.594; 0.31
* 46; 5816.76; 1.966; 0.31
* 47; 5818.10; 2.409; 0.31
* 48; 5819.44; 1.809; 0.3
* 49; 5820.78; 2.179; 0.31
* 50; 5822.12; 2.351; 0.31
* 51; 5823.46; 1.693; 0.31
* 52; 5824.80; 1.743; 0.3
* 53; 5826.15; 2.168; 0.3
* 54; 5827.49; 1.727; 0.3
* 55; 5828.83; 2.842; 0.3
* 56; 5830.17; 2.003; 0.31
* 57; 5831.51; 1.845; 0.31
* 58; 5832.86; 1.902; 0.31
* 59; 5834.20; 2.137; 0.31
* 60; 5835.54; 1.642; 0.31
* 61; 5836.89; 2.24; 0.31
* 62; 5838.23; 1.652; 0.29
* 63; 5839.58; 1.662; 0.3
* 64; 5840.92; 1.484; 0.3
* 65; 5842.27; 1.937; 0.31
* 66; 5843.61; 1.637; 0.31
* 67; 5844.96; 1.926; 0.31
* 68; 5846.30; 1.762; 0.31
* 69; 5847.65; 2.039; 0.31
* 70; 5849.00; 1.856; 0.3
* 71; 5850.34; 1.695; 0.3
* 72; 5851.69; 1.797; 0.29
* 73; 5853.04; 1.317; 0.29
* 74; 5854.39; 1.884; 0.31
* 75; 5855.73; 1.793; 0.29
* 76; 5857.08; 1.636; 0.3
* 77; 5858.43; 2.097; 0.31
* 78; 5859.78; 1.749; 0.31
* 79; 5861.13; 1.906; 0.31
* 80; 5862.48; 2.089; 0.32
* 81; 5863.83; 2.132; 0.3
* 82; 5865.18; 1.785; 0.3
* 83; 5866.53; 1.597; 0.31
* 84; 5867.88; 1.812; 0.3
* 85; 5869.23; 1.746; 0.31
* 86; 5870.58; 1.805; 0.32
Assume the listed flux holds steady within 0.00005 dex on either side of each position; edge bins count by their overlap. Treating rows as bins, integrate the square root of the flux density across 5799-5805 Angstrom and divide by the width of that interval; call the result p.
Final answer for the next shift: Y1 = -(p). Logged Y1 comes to -1.39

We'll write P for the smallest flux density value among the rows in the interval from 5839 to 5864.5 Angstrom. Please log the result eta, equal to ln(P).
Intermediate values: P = 1.317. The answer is 0.28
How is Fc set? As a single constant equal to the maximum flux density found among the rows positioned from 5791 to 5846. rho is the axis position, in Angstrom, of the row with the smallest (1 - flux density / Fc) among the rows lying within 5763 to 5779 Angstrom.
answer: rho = 5770.07 Angstrom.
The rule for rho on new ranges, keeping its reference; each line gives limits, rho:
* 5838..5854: 5847.65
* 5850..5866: 5863.83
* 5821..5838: 5828.83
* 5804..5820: 5818.10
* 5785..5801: 5788.70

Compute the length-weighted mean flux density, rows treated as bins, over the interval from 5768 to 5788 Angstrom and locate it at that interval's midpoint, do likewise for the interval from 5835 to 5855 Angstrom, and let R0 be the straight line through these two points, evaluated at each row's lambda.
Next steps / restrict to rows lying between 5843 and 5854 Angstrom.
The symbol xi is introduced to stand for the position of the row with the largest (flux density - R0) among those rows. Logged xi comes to 5847.65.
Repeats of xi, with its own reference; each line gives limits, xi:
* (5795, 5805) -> 5796.71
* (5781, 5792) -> 5788.70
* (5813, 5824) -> 5818.10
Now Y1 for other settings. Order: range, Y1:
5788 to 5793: -1.37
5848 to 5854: -1.30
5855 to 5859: -1.36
